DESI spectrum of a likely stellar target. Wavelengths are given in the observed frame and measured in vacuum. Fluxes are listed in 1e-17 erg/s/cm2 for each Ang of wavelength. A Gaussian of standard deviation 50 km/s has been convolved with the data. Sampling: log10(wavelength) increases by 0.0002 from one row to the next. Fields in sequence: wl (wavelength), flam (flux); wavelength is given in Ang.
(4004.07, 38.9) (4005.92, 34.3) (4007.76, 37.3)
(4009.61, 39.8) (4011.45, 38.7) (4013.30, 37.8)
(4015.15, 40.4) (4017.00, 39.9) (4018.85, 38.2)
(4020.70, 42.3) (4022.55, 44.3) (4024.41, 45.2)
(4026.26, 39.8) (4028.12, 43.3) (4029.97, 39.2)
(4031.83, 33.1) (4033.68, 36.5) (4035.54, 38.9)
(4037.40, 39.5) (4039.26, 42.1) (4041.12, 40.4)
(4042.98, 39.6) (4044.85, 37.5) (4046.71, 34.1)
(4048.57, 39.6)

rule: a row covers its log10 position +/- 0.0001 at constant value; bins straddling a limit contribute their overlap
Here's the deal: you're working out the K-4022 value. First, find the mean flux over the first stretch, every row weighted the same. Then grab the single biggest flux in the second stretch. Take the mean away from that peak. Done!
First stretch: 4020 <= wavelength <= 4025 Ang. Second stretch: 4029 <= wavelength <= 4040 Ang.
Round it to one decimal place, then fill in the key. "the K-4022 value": -1.8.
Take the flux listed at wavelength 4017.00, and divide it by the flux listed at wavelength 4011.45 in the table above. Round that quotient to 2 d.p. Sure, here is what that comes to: 1.03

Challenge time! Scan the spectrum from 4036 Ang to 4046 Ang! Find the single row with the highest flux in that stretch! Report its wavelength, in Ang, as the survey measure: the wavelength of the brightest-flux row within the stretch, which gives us 4039.26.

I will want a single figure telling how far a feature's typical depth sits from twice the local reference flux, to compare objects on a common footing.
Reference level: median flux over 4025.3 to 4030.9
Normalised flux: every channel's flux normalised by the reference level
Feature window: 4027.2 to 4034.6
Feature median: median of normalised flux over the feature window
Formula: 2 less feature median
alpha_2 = 1.05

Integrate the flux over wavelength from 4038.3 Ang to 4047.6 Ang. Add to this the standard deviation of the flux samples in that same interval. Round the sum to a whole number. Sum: 363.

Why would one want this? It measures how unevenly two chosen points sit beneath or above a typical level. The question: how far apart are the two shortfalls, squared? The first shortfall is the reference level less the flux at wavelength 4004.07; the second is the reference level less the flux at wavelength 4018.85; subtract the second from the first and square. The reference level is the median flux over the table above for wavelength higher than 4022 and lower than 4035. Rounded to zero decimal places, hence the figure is 0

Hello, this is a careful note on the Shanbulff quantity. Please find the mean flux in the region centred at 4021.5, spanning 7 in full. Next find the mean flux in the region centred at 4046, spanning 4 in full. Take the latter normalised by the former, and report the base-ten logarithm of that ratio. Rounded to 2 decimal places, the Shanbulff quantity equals -0.07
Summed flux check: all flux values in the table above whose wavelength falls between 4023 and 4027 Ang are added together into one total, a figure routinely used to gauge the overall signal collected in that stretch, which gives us 85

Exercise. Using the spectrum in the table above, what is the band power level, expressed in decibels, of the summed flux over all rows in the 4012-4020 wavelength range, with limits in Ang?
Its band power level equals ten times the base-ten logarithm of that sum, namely 21.94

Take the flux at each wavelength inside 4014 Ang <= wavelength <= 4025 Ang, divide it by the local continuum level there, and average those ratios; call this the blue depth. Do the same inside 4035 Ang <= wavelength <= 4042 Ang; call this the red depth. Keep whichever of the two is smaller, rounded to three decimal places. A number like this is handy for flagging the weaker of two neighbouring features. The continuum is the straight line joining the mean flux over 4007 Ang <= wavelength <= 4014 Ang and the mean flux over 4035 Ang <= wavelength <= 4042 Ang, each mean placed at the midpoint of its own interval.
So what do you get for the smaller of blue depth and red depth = 1.000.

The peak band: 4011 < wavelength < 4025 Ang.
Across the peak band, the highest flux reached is 45.2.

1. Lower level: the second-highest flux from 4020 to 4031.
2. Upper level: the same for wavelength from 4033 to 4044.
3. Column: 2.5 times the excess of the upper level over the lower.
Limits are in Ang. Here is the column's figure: -10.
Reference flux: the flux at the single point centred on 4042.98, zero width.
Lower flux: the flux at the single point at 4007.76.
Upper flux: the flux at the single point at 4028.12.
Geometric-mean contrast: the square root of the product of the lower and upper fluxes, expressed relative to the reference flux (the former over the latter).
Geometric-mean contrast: 1.01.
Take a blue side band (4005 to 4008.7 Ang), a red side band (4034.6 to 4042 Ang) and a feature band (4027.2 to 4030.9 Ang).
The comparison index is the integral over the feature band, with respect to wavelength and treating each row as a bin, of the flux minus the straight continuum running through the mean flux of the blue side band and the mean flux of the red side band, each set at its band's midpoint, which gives 8.6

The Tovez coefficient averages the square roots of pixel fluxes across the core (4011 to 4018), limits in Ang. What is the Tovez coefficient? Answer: 6.26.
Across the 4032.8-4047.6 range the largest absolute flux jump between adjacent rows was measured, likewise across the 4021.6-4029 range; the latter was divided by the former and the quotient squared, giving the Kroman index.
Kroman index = 2.5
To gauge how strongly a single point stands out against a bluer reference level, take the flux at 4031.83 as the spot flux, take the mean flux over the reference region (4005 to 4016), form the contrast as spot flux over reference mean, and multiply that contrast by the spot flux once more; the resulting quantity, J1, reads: 29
